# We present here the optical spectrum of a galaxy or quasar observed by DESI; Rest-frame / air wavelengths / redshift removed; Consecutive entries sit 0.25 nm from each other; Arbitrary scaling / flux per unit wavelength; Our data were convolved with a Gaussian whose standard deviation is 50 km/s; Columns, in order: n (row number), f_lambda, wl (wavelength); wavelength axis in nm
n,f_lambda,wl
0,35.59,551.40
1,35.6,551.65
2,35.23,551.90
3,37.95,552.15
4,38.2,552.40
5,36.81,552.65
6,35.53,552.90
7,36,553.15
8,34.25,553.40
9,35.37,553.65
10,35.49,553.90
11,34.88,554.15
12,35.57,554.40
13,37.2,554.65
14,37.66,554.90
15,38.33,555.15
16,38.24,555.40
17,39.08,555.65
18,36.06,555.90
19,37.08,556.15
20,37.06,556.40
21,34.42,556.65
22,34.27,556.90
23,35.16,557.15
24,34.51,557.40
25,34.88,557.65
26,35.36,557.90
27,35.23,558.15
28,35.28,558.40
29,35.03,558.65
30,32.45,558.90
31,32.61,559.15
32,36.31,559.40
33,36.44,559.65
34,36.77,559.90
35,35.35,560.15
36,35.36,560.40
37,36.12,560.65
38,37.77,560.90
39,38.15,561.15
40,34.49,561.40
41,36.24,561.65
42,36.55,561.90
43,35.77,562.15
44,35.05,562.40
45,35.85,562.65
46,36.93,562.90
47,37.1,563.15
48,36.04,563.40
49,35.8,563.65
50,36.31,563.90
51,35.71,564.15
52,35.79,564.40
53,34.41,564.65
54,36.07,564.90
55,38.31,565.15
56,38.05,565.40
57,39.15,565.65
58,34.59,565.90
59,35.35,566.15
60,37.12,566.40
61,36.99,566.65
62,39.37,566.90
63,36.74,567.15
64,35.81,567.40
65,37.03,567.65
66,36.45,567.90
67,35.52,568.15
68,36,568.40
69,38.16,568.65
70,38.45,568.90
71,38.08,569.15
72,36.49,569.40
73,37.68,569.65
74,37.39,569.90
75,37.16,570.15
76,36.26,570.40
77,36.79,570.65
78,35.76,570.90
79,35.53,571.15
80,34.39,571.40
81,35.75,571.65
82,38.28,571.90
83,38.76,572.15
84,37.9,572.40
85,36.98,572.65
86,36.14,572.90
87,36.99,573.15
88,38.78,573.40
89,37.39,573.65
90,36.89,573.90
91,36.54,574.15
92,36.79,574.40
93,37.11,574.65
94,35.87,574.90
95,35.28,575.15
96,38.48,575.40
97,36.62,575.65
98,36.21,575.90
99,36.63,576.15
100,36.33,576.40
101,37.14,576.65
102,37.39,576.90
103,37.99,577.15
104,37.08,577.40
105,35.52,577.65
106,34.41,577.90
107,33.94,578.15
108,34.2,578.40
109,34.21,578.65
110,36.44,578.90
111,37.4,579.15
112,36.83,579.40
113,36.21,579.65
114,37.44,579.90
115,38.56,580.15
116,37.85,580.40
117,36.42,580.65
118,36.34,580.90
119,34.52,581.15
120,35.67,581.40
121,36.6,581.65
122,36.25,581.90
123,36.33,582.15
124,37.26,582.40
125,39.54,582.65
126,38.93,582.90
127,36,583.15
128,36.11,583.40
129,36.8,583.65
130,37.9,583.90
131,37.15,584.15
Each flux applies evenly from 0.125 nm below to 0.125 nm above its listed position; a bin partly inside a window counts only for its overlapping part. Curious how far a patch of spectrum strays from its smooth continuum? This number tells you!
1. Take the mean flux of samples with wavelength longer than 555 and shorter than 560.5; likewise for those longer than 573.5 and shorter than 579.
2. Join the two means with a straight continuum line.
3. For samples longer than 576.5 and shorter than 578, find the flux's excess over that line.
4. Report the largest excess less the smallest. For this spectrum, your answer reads 3.60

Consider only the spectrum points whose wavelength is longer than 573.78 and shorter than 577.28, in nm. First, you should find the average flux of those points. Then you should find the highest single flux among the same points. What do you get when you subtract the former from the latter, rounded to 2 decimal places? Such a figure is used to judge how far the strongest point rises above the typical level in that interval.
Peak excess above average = 1.67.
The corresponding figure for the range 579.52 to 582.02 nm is 1.97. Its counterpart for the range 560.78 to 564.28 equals 1.88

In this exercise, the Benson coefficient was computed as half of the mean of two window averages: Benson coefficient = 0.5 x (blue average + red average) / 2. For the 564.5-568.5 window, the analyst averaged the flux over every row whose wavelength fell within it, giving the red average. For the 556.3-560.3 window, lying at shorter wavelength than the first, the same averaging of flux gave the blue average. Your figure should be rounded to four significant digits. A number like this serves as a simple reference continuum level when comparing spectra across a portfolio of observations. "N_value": 17.94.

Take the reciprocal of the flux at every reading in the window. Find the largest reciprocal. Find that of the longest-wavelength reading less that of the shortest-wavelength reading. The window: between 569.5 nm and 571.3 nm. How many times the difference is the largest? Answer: 18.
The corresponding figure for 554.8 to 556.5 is 65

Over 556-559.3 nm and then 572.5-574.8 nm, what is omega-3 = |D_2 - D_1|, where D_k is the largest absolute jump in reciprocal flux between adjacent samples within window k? 0.0010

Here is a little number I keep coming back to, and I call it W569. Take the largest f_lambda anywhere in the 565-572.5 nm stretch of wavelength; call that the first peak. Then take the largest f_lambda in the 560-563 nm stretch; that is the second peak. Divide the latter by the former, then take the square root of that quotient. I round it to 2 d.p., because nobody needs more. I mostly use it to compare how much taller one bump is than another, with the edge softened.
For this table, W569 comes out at 0.98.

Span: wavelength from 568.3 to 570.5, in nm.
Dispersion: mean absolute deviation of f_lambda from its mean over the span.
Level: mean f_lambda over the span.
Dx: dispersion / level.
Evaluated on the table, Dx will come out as 0.020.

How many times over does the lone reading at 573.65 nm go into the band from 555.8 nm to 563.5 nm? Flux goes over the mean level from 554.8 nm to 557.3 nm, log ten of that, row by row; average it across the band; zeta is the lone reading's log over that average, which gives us -0.6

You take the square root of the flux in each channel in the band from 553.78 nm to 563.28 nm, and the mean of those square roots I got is 5.99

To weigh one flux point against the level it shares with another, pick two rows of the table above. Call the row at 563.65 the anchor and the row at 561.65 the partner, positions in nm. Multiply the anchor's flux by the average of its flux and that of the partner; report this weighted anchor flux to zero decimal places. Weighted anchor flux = 1290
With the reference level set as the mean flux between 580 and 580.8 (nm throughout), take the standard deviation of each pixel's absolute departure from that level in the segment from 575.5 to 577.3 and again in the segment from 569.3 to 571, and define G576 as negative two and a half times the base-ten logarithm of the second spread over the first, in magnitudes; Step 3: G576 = -0.4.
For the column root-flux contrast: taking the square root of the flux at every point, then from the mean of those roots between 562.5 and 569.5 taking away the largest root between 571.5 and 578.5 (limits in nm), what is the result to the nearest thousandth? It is -0.170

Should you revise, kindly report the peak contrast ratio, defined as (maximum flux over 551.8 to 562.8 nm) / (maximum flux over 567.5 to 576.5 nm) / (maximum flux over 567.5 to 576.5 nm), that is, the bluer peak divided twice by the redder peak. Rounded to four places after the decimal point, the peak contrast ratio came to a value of 0.0260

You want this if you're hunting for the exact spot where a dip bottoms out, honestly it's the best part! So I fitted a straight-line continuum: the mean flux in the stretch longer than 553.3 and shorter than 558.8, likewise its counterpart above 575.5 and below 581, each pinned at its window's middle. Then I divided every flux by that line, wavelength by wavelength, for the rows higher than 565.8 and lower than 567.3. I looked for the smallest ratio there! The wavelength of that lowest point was 565.90 nm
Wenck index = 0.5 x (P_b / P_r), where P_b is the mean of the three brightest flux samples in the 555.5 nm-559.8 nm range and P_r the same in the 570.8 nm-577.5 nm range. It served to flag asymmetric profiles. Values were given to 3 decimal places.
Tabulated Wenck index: 0.488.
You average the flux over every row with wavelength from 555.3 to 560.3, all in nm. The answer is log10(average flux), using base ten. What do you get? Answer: 1.551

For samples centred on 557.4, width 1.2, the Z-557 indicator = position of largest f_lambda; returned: 557.90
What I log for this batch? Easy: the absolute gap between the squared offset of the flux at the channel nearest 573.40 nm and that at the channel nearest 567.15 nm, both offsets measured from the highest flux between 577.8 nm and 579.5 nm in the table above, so 1.5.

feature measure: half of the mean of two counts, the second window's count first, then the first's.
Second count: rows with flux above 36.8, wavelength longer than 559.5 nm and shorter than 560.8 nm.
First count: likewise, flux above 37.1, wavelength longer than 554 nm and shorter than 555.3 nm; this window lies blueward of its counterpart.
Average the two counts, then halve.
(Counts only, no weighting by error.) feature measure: 0.75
